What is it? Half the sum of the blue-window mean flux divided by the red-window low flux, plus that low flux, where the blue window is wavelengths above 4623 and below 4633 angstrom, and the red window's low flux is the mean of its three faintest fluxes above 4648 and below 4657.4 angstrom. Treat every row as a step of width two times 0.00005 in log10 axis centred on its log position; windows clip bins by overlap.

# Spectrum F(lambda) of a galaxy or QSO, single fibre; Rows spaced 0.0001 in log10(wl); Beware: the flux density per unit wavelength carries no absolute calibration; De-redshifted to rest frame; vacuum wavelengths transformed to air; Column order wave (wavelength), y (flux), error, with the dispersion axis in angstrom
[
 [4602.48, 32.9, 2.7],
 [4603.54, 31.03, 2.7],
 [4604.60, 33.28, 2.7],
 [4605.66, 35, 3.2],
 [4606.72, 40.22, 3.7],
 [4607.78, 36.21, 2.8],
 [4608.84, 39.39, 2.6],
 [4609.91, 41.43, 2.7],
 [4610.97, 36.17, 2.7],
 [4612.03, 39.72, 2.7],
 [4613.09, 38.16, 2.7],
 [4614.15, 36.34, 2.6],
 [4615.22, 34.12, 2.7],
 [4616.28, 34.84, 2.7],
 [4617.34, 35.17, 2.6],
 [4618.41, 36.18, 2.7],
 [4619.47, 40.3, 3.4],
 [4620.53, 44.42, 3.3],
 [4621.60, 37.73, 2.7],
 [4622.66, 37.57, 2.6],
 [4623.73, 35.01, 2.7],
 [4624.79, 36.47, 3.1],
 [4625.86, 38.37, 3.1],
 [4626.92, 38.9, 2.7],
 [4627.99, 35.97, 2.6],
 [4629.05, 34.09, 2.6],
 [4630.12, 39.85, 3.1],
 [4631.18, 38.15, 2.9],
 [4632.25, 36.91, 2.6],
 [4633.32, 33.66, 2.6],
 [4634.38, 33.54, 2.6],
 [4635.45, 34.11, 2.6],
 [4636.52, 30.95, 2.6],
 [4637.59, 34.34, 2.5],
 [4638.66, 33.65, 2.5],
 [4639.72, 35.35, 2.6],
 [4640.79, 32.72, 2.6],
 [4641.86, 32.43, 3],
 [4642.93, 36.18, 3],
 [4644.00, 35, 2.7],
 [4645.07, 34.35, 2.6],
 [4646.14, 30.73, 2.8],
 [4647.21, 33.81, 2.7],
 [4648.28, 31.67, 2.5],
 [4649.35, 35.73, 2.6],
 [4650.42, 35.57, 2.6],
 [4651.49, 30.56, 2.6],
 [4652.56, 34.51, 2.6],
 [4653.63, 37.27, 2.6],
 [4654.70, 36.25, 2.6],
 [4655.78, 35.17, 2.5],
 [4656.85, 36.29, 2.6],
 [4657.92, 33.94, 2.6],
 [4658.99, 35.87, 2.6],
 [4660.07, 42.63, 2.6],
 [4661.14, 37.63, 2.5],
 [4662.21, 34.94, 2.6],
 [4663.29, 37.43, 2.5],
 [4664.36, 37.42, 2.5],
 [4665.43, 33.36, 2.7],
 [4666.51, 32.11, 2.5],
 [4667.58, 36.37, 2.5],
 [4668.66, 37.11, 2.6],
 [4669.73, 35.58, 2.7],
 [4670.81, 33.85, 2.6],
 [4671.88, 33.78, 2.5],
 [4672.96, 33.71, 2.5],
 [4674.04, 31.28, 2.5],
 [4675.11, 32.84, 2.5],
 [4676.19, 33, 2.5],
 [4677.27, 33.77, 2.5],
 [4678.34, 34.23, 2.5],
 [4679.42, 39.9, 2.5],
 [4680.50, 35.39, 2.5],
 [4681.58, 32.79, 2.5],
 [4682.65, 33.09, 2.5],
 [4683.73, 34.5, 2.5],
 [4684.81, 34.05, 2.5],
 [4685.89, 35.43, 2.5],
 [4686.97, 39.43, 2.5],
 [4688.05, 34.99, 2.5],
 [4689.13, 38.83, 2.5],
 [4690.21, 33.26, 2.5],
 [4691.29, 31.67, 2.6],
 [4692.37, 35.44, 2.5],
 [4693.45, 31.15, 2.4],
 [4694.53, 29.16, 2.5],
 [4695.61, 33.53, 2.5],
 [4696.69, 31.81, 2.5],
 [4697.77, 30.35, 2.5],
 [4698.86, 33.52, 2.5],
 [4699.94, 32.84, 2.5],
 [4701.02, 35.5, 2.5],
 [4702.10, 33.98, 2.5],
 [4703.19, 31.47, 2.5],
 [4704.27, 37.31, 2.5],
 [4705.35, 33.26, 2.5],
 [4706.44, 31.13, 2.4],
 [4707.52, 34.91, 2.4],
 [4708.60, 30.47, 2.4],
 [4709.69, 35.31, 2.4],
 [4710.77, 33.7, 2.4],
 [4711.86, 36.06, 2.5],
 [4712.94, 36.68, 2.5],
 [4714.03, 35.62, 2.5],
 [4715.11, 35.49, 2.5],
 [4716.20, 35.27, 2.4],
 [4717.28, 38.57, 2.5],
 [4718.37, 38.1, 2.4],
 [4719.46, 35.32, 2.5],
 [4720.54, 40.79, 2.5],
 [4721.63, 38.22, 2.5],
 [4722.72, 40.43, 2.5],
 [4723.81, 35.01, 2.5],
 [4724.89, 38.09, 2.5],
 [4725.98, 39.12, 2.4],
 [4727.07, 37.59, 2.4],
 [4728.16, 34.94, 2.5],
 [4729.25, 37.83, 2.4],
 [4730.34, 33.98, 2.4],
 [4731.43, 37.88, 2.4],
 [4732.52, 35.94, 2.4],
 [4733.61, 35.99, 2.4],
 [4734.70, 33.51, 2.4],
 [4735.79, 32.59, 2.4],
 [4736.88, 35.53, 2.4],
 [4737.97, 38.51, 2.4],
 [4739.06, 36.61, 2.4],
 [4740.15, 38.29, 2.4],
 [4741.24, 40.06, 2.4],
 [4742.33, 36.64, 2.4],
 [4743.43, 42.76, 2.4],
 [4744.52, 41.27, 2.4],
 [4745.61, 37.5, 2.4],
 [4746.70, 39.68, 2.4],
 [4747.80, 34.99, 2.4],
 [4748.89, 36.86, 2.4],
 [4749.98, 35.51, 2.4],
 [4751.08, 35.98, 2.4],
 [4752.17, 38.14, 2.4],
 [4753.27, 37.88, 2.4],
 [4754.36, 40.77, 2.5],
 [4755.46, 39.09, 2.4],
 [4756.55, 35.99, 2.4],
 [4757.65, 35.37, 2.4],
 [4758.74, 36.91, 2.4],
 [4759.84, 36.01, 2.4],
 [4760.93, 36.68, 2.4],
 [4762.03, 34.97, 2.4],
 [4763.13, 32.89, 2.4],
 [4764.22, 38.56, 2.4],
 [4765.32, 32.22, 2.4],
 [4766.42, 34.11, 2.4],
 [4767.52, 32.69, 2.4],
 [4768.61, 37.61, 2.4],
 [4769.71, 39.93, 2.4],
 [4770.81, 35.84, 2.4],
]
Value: 16.7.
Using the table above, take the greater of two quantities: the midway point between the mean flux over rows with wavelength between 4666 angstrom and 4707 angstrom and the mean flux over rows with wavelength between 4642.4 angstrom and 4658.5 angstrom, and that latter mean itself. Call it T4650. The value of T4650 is 34.5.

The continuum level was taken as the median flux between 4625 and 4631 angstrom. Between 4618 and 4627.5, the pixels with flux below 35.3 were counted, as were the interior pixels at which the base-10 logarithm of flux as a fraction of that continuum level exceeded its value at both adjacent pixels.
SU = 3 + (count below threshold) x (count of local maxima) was 4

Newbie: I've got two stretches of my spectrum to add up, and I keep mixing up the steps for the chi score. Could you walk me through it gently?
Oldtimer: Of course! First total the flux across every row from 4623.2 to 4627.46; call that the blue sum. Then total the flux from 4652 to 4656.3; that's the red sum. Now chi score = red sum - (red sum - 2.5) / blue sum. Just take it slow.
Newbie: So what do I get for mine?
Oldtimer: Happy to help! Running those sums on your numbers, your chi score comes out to 142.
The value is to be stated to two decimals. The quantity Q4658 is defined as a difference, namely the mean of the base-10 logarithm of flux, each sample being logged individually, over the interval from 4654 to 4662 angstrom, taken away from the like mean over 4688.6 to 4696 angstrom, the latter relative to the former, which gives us -0.04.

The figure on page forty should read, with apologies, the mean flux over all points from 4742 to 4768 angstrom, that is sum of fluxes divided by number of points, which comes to 36.8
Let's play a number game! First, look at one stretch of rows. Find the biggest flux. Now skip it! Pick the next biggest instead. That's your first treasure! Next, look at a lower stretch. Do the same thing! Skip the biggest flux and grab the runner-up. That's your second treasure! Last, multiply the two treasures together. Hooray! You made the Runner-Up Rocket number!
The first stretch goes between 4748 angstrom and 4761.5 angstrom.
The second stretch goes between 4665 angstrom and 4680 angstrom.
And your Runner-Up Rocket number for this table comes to 1451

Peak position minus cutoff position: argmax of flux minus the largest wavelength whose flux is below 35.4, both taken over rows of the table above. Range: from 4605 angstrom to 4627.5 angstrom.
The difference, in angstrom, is -3.2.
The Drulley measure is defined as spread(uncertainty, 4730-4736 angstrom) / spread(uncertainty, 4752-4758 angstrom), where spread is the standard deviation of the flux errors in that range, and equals 0.0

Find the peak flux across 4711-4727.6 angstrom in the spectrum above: 40.79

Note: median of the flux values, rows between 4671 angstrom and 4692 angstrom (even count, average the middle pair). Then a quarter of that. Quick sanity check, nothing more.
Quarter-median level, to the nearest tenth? 8.4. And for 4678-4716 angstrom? 8.5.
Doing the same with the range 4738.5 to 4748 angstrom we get 9.6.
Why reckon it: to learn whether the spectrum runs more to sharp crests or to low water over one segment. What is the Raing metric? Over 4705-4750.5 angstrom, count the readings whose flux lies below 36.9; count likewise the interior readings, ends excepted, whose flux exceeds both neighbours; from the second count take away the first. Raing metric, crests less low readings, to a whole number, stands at -10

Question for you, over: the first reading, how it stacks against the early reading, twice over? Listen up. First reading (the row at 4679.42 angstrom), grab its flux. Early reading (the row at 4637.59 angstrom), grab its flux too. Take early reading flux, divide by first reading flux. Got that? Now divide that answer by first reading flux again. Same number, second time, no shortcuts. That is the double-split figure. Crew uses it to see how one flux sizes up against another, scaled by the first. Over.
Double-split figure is 0.022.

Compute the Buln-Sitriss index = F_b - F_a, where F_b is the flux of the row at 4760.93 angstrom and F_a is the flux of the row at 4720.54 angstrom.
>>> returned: -4.1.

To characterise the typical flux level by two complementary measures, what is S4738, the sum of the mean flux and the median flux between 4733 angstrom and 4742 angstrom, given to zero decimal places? 73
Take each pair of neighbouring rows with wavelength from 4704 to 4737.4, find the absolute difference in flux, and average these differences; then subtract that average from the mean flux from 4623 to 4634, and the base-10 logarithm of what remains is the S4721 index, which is 1.53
